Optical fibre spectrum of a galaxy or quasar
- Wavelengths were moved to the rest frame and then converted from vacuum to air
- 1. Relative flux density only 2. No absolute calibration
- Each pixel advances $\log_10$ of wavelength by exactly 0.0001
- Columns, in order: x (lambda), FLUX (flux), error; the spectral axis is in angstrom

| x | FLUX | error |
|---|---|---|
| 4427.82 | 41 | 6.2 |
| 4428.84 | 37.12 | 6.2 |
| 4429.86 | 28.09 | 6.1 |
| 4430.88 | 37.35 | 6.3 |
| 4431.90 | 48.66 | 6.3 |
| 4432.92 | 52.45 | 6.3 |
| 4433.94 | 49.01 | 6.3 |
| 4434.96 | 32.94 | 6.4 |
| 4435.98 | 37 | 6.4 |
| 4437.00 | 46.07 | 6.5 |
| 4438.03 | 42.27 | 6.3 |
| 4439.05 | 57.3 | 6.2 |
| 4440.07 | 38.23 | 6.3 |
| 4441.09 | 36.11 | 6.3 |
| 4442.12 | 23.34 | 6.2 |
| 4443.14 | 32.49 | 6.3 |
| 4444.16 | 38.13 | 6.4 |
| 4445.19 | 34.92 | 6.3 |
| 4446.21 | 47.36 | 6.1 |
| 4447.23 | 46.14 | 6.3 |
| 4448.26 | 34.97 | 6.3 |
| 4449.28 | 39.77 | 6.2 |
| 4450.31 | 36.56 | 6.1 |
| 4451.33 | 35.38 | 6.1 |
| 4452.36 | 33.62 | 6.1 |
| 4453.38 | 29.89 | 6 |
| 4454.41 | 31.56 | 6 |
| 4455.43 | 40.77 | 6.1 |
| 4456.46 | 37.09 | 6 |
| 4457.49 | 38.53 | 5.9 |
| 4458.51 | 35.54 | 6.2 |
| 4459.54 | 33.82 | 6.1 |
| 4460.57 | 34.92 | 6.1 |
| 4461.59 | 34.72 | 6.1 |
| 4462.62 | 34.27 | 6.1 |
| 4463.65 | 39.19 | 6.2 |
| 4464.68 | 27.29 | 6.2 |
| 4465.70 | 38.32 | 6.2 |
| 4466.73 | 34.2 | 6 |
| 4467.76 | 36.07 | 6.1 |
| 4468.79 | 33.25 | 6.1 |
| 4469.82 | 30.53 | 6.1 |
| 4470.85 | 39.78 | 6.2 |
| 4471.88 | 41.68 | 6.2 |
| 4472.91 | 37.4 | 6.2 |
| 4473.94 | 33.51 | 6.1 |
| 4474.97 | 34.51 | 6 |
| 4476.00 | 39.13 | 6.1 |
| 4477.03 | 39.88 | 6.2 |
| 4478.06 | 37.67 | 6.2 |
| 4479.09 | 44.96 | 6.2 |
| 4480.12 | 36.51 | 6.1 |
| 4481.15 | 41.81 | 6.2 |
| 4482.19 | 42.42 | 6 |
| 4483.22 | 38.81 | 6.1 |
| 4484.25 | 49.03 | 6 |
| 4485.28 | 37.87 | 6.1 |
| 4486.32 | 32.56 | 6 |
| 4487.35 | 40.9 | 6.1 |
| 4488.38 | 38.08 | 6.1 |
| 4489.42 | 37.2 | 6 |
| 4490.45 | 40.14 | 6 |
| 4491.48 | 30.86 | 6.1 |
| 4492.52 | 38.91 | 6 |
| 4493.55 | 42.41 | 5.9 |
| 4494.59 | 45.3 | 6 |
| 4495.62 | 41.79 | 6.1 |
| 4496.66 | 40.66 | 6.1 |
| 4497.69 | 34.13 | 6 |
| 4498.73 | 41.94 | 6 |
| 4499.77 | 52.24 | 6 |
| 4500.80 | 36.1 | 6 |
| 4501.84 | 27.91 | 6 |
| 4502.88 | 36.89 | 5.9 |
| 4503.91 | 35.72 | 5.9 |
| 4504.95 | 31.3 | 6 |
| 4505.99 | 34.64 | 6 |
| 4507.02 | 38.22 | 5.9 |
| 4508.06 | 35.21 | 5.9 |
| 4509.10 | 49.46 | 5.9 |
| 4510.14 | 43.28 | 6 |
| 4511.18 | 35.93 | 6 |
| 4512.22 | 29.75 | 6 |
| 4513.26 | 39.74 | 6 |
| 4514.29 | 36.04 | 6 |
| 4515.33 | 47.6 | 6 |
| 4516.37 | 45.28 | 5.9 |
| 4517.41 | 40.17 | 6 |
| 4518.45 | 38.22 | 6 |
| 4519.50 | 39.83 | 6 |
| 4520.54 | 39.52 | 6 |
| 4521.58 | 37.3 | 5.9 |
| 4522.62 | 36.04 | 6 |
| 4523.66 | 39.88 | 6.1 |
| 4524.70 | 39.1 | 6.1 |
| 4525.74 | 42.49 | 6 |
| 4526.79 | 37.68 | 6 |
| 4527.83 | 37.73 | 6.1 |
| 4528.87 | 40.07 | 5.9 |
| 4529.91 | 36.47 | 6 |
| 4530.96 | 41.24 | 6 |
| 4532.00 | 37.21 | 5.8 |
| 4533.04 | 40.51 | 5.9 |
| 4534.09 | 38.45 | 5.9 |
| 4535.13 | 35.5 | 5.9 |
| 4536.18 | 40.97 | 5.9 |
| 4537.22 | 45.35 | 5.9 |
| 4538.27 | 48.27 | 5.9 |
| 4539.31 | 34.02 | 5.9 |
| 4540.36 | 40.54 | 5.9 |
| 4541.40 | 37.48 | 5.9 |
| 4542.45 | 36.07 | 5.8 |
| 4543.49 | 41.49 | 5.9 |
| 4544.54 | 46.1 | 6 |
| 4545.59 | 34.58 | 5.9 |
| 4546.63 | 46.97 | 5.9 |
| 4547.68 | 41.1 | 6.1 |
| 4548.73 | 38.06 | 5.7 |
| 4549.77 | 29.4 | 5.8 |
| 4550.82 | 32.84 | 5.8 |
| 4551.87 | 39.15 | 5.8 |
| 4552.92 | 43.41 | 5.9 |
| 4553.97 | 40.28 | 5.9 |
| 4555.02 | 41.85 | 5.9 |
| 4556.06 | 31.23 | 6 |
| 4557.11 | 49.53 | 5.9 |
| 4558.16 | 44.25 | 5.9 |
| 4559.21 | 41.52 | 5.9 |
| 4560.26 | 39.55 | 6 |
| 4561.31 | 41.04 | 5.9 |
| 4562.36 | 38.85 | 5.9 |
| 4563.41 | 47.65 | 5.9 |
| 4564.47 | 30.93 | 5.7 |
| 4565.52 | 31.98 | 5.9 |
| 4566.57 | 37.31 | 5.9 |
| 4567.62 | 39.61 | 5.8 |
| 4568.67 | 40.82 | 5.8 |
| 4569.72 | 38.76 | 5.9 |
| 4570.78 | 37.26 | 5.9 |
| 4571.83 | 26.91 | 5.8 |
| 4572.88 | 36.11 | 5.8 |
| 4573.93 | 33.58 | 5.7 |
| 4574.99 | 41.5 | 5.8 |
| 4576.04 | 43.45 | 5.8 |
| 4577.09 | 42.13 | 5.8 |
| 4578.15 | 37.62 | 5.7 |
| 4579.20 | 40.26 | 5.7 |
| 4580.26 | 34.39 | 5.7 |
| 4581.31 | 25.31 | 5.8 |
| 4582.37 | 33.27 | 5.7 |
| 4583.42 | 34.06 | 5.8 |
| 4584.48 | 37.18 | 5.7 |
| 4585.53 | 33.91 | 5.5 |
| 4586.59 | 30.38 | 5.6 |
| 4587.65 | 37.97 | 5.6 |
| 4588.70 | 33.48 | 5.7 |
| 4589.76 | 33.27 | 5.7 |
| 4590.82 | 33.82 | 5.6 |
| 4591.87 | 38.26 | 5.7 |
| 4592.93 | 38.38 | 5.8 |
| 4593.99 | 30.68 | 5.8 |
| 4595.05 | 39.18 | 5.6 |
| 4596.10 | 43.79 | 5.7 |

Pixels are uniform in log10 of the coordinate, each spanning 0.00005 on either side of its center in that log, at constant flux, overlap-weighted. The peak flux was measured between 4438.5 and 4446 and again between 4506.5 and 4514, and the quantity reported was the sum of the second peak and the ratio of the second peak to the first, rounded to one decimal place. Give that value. 50.3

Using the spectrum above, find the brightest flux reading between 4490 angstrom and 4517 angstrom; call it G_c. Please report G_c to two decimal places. 52.24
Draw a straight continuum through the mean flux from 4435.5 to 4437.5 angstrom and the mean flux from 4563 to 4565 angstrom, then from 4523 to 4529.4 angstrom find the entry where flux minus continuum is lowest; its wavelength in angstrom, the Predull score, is 4526.79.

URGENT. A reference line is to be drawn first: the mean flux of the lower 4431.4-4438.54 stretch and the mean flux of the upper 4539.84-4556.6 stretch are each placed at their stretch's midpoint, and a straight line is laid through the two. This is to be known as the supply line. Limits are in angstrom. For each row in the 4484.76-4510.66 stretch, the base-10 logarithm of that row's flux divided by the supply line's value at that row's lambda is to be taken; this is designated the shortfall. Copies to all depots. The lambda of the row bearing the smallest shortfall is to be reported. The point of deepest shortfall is 4501.84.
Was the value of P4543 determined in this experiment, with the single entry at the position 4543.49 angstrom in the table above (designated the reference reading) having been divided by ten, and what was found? 4.15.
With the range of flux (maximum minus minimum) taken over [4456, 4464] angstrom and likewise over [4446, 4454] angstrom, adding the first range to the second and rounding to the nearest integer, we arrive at 23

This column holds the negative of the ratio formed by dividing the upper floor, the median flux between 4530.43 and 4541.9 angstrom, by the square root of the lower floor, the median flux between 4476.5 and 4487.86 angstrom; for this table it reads -6.41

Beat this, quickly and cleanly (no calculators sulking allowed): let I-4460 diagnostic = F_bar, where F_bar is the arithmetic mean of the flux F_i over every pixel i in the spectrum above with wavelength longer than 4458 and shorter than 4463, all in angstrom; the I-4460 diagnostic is 34.7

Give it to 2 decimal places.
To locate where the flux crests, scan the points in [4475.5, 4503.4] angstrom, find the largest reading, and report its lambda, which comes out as 4499.77 angstrom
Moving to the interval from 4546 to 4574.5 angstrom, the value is 4557.11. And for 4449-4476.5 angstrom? 4471.88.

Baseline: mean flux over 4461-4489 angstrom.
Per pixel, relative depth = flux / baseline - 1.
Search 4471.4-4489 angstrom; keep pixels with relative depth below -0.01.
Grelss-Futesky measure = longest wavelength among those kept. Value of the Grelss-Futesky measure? 4486.32 angstrom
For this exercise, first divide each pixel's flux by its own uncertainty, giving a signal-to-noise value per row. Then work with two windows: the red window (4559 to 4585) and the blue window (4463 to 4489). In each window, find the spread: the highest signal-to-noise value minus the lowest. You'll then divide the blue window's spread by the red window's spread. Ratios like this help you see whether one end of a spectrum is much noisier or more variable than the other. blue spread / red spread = 1.0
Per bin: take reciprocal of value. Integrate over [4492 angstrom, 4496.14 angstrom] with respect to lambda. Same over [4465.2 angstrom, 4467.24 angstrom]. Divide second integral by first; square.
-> 0.33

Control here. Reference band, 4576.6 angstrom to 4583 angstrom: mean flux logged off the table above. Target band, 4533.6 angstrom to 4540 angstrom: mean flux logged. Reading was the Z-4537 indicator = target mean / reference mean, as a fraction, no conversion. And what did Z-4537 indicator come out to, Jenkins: 1.14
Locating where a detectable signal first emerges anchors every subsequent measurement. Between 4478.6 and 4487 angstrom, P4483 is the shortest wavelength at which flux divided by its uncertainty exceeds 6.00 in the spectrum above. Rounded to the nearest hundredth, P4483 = 4479.09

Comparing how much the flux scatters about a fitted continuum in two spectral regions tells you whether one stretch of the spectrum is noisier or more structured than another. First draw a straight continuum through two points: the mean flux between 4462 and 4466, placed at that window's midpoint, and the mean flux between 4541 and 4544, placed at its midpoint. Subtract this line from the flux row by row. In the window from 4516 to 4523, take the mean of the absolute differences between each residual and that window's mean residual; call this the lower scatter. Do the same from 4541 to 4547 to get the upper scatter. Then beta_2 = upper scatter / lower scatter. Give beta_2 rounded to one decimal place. 2.2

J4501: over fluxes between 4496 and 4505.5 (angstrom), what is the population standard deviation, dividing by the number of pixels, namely 6.6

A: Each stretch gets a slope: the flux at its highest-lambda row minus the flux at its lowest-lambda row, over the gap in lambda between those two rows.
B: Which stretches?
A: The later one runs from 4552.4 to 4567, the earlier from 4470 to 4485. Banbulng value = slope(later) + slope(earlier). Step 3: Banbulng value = 0.2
